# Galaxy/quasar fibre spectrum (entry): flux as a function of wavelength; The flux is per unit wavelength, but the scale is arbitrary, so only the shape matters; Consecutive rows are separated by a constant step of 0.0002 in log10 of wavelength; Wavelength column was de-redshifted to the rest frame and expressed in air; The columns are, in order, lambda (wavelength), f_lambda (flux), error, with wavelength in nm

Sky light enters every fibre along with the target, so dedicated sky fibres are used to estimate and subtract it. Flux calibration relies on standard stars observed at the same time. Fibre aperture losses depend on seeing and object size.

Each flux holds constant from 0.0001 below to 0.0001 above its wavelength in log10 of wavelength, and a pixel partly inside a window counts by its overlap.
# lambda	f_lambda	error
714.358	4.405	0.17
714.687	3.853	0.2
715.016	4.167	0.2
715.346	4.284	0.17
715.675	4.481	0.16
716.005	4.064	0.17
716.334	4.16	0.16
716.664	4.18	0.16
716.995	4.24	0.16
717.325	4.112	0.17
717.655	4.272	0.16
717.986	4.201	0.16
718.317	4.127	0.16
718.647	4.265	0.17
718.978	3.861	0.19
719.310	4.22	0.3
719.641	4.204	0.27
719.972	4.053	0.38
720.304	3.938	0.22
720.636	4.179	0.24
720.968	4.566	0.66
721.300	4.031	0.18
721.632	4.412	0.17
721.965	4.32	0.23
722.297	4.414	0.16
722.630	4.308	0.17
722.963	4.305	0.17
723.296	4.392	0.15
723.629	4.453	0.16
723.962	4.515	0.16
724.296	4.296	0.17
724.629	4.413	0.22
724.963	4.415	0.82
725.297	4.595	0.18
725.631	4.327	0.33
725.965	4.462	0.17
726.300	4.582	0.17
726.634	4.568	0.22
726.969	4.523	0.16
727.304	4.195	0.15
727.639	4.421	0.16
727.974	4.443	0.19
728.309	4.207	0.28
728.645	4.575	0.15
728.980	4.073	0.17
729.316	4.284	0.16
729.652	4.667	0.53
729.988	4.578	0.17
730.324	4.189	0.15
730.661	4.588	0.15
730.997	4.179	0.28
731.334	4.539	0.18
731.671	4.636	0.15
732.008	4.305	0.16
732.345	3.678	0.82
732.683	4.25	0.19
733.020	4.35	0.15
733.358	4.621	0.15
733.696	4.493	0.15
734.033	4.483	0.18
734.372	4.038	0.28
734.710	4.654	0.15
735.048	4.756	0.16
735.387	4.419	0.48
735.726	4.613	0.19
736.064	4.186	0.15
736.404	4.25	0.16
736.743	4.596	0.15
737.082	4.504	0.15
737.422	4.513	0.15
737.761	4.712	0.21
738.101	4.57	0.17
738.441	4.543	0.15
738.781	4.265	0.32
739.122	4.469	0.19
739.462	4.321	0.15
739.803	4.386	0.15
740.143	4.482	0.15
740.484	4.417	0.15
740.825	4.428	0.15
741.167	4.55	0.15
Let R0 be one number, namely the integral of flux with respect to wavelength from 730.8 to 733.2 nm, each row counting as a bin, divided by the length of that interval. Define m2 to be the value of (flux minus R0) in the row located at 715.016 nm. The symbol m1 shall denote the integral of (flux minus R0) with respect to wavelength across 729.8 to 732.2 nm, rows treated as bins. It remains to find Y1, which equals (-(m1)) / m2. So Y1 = 3.0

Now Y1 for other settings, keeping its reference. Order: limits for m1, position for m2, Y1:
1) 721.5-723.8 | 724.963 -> -1.6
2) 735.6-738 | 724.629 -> -3.7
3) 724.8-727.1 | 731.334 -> -1.9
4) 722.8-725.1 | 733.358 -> -0.8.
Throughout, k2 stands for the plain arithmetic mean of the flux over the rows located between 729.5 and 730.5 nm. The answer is 4.48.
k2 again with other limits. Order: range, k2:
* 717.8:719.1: 4.11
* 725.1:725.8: 4.46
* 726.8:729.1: 4.35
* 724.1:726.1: 4.42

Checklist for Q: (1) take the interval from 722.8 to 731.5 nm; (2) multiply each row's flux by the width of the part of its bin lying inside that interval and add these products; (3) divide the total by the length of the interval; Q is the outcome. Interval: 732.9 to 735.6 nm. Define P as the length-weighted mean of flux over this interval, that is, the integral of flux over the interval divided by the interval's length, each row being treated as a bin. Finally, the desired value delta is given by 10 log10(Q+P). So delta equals 9.49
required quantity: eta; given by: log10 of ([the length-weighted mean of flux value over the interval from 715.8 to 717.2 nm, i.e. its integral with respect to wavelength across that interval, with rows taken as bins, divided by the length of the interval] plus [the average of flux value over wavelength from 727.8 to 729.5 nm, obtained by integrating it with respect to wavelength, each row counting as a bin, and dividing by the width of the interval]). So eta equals 0.929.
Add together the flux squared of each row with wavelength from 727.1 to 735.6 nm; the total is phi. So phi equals 482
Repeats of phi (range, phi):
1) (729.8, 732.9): 169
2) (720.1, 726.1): 341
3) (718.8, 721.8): 156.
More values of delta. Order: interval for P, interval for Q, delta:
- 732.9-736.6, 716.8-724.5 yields 9.39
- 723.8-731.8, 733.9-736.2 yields 9.48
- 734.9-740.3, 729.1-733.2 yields 9.46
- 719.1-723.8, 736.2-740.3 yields 9.41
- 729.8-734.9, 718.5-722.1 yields 9.32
